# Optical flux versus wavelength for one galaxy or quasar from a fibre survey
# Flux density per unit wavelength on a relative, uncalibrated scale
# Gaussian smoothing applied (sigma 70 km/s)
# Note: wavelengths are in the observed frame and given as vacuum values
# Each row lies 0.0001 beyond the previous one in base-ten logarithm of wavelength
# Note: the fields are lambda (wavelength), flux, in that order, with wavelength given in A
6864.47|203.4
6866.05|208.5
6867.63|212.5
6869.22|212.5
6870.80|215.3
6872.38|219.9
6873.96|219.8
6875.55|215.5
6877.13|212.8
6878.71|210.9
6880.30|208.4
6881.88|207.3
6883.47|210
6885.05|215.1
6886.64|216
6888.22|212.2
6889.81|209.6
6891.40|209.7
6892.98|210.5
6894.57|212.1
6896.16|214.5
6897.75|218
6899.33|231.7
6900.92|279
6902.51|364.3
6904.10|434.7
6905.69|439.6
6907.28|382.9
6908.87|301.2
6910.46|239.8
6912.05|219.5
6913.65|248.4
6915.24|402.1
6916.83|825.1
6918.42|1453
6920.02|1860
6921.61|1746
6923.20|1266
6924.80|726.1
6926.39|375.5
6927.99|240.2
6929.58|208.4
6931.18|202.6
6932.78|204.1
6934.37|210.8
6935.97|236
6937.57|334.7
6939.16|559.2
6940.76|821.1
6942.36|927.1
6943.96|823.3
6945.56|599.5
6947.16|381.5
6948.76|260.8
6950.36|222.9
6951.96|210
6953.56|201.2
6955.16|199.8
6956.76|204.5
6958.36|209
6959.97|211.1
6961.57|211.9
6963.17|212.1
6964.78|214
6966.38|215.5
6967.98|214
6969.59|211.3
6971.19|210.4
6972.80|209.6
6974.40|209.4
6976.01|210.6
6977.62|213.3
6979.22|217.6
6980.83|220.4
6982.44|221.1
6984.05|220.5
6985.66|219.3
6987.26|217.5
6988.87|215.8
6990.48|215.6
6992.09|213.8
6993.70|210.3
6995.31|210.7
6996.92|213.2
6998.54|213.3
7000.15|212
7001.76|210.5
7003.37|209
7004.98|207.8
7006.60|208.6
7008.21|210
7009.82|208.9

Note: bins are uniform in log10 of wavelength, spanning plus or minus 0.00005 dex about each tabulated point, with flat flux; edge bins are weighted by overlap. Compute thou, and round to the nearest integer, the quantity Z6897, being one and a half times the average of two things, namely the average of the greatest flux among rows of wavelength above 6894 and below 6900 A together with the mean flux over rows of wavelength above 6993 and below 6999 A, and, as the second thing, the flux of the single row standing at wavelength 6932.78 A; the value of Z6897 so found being 319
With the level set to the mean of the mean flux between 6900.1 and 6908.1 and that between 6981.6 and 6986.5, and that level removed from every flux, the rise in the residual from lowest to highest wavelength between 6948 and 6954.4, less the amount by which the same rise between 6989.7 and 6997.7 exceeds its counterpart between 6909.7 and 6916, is 105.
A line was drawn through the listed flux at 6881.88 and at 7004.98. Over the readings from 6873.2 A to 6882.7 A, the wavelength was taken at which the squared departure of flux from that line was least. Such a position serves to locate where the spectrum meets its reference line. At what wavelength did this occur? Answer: 6881.88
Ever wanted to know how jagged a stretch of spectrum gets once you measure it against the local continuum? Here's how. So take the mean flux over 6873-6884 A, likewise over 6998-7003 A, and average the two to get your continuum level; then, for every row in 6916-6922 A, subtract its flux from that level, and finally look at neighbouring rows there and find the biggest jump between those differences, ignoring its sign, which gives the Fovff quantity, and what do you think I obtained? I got 628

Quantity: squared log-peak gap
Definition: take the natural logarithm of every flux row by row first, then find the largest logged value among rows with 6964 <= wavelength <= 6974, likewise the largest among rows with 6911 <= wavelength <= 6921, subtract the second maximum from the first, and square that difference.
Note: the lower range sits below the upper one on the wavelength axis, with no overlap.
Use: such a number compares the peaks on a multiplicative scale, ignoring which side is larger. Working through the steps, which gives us 4.65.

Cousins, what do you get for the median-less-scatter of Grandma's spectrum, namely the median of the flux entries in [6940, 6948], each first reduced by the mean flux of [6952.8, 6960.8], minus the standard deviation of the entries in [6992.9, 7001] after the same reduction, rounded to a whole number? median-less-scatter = 615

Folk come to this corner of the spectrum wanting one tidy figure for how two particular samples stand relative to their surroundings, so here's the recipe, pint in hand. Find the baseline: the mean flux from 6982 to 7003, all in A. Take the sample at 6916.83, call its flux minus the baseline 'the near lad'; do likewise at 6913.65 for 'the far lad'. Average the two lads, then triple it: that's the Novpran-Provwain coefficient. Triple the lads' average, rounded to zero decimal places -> 966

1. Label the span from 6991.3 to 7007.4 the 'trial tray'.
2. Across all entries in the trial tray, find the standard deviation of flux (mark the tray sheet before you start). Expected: 2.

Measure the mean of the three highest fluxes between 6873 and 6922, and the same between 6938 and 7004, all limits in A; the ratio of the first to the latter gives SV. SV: 2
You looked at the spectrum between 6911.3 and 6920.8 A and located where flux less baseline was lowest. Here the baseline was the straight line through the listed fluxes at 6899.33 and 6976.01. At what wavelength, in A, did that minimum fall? 6912.05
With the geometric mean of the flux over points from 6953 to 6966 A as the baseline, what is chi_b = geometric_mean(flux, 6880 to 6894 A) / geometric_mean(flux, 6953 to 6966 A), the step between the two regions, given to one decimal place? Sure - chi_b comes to 1.0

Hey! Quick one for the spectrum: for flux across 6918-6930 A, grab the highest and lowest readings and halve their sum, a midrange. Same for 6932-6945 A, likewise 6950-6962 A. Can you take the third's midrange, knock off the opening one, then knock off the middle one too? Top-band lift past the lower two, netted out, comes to -1388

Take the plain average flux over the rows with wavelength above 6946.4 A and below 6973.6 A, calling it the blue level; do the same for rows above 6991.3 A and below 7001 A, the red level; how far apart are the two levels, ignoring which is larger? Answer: 11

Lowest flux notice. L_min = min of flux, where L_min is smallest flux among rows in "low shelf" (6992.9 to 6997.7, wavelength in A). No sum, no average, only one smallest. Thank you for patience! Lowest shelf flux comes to 210.3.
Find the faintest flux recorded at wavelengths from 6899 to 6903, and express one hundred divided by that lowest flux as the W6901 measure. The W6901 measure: 0.432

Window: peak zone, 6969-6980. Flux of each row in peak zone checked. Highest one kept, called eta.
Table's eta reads 217.6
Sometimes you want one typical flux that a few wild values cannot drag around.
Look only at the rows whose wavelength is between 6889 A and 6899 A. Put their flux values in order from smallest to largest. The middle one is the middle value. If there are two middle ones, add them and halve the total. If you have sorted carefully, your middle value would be 211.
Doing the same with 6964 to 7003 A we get 214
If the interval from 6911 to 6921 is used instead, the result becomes 614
